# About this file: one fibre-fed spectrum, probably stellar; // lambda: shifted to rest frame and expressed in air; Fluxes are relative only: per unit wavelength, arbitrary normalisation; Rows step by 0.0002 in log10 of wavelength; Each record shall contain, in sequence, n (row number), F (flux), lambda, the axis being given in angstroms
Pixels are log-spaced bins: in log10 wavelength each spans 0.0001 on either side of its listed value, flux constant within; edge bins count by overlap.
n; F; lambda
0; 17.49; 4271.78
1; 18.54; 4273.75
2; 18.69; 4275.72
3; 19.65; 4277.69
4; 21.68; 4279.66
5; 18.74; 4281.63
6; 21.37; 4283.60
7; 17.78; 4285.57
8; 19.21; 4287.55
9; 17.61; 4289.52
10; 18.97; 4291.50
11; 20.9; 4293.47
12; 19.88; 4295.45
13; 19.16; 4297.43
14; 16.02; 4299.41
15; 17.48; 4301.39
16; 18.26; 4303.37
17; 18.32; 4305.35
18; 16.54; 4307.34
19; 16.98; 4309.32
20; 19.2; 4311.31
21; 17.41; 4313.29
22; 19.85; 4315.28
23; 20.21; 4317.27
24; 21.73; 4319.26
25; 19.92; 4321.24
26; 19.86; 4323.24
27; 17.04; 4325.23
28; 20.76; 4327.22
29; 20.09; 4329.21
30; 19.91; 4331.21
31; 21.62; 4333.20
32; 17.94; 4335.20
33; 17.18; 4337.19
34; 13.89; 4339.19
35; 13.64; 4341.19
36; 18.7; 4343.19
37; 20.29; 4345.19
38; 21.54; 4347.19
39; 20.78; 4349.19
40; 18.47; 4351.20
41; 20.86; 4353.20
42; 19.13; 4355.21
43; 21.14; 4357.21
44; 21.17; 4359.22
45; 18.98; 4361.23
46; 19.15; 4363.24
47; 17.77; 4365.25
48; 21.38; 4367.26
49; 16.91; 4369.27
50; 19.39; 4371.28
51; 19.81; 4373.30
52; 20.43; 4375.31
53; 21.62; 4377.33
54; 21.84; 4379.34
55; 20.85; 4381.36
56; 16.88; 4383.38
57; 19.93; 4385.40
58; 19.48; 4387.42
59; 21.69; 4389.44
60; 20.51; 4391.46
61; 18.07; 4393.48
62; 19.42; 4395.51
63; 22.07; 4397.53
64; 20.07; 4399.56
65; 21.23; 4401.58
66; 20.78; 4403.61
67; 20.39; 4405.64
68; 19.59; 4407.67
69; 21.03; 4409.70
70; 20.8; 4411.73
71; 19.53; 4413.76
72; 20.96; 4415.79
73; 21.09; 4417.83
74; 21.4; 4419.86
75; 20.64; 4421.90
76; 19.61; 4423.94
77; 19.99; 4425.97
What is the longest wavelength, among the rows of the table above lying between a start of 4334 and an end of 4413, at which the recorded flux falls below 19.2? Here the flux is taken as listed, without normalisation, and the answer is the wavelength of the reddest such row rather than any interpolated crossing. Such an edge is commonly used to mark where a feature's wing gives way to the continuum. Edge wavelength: 4393.48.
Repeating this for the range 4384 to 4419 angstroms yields 4393.48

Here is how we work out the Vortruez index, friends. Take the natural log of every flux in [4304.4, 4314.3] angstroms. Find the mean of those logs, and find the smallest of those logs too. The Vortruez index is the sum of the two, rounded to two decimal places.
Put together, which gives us 5.68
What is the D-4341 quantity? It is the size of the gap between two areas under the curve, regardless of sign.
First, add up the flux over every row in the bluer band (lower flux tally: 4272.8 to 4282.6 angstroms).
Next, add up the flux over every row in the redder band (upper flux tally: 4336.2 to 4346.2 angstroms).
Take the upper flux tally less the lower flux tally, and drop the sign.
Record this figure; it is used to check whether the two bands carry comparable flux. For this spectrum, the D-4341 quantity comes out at 14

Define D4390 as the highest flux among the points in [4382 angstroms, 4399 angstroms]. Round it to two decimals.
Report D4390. 22.07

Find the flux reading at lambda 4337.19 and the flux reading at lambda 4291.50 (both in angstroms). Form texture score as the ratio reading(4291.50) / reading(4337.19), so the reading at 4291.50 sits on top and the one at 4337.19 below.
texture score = 1.10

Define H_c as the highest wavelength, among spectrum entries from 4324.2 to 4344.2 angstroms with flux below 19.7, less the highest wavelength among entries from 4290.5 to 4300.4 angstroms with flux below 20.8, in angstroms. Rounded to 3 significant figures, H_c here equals 43.8 angstroms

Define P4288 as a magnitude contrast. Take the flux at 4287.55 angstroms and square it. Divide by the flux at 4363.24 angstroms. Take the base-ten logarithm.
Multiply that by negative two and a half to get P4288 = -3.21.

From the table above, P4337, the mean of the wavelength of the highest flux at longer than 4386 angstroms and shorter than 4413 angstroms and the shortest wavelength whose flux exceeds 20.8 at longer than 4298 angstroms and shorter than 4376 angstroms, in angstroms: 4358.4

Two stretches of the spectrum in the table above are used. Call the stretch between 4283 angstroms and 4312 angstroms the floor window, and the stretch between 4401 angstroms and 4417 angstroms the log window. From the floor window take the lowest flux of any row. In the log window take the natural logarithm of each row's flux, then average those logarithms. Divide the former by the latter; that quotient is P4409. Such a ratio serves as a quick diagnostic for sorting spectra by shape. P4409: 5.3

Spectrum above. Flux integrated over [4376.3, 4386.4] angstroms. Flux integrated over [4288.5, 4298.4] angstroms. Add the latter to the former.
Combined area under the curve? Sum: 395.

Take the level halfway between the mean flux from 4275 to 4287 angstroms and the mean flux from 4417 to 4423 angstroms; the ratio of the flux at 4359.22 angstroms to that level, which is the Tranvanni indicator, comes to 1.04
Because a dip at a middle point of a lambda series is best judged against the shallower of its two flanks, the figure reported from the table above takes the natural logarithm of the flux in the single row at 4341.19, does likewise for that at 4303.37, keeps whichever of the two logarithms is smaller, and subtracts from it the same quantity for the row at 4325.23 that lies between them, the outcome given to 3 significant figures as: -0.223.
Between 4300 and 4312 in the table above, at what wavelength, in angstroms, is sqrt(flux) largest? 4311.31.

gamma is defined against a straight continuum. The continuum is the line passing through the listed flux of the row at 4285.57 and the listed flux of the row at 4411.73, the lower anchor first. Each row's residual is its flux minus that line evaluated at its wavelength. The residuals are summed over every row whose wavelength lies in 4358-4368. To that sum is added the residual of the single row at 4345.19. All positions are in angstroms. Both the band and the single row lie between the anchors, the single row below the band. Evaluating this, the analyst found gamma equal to 1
